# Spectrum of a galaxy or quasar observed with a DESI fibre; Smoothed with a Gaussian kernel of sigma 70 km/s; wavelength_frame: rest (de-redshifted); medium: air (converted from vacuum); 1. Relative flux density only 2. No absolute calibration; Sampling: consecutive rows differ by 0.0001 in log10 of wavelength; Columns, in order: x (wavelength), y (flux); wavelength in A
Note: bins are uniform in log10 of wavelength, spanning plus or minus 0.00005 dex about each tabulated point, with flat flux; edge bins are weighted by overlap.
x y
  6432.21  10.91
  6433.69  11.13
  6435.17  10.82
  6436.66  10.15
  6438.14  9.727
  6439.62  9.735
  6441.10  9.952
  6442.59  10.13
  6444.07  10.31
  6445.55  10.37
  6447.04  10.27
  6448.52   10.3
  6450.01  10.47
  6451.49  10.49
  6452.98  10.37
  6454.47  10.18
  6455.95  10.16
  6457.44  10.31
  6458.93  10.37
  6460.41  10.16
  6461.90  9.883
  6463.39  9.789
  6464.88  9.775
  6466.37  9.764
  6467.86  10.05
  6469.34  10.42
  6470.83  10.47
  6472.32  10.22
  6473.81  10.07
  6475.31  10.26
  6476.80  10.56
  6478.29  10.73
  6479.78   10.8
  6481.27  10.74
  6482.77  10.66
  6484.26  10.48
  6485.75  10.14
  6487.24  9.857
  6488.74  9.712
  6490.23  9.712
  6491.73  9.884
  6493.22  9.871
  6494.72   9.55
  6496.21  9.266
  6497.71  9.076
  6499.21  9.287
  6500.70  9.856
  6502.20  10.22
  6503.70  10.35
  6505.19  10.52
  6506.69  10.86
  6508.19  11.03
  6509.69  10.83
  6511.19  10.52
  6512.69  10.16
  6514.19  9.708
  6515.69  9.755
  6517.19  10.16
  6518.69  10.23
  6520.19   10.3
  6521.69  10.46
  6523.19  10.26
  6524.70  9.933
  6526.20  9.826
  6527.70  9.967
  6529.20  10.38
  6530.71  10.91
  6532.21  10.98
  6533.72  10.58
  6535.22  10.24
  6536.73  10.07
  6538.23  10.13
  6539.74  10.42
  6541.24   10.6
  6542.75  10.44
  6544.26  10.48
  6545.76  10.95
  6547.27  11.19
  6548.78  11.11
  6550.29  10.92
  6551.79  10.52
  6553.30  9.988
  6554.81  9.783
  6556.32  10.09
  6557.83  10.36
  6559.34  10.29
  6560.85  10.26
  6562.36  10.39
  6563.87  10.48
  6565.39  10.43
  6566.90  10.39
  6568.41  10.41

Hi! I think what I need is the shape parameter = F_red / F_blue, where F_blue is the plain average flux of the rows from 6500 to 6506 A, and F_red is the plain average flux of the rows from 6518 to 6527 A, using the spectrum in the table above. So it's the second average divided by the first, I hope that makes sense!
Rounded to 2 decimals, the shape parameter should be 0.99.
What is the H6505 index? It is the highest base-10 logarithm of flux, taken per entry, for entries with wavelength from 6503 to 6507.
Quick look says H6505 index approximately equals 1.04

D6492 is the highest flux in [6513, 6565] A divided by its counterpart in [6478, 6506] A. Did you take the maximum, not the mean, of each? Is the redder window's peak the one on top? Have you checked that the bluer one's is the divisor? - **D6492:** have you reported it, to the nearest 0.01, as 1.04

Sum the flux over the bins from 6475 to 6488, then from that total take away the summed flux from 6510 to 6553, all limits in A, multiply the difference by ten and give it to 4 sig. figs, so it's -1970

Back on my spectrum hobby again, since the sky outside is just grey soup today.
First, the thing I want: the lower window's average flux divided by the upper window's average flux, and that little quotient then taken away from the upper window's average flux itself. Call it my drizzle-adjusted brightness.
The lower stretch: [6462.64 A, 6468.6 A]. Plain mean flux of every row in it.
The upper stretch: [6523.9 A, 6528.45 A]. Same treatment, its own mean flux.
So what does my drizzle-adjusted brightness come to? 8.92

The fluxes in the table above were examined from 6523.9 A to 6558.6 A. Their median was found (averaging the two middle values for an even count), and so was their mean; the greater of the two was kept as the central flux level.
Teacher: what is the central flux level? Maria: 10.4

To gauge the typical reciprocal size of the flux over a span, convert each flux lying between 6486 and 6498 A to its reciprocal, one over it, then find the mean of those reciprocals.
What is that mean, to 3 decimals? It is 0.104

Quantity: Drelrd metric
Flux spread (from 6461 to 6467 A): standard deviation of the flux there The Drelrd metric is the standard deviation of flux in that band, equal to 0.05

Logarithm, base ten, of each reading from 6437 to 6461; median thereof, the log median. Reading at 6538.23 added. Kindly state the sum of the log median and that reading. 11.14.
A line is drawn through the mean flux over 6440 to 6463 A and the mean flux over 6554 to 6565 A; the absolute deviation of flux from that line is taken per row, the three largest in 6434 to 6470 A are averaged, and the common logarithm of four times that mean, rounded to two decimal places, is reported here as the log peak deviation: 0.33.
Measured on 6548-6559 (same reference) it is 0.43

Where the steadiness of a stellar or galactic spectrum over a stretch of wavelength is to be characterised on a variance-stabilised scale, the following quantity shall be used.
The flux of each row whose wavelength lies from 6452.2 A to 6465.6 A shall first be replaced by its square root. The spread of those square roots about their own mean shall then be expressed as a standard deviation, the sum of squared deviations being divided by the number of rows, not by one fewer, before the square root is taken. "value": 0.035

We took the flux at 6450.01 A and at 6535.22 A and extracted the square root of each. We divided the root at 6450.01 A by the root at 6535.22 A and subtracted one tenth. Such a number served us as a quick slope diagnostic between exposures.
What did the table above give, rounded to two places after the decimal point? 0.91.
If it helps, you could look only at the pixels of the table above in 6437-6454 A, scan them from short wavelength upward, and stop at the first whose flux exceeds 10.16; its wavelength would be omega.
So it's 6444.07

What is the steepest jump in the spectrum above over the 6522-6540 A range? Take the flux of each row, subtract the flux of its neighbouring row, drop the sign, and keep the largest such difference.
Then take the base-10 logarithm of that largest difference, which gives -0.28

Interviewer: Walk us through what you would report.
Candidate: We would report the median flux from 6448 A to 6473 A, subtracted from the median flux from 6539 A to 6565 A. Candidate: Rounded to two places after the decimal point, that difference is 0.22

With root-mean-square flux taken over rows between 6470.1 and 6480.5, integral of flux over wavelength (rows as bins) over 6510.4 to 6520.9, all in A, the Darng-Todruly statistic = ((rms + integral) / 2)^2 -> 3406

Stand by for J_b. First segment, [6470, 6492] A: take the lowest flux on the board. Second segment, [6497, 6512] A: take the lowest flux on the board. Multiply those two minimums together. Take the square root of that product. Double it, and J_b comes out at 18.8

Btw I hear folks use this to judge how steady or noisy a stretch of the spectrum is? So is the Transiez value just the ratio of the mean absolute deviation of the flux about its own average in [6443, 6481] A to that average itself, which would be 0.020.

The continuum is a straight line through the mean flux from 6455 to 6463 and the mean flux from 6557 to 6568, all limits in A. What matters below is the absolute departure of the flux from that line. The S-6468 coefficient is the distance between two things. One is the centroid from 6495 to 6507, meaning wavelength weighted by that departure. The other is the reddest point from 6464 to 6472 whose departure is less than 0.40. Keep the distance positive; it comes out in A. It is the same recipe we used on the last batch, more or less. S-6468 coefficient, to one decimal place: 28.9 A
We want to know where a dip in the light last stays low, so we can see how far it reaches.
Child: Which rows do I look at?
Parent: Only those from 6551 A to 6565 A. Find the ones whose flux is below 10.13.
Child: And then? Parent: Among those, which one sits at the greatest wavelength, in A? 6556.32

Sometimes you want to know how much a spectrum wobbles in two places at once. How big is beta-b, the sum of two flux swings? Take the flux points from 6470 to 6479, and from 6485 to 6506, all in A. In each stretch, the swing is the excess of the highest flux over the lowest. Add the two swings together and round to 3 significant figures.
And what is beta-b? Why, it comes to 2.10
